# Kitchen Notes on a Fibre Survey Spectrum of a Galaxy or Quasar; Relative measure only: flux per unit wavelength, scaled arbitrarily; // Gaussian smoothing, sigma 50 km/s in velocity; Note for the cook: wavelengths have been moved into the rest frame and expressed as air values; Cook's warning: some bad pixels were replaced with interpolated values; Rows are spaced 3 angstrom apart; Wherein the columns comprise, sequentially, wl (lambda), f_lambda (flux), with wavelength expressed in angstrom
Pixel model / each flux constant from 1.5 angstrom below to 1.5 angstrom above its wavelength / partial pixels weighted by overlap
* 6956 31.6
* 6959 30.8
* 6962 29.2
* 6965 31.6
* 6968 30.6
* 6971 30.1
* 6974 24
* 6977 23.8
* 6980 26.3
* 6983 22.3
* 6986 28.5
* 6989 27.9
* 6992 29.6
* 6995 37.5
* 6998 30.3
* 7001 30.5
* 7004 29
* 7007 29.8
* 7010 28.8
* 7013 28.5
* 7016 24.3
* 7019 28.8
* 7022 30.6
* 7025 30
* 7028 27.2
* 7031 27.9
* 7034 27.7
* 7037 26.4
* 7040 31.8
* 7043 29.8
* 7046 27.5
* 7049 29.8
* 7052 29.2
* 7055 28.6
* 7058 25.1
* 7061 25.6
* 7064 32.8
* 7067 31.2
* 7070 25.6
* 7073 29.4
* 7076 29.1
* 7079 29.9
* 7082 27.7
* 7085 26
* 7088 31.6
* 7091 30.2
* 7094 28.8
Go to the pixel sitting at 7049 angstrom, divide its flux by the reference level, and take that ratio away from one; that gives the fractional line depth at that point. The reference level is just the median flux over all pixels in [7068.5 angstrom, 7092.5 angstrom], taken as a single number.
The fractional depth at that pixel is -0.019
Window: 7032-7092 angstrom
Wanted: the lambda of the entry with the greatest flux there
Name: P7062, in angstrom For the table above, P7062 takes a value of 7064 angstrom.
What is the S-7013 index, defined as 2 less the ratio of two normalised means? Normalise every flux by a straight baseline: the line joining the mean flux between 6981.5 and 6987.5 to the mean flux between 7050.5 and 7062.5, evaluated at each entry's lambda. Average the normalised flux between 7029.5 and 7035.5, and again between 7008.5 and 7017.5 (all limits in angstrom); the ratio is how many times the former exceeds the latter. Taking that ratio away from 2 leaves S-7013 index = 1.00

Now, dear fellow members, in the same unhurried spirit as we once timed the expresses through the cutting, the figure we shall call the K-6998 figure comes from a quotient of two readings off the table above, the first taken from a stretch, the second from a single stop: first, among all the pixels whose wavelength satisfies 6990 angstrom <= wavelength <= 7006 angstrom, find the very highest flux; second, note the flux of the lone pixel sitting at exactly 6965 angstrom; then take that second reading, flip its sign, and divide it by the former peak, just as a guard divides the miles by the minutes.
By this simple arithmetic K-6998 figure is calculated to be -0.84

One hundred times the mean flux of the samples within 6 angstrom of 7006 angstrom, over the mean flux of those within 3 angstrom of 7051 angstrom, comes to 100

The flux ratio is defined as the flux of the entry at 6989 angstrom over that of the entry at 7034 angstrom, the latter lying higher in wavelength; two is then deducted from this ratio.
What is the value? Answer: -0.993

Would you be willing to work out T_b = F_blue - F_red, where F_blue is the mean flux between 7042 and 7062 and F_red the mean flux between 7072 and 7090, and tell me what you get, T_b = -1.0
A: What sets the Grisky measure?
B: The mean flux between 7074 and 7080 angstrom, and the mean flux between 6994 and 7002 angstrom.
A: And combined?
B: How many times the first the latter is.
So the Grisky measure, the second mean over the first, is 1.11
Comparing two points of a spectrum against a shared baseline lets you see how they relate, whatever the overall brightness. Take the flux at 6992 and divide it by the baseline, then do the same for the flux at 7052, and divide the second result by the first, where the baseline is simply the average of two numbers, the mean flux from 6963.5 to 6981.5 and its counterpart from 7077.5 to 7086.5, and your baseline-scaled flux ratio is 0.99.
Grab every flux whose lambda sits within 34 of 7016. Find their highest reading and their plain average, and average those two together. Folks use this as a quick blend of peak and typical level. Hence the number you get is 33.2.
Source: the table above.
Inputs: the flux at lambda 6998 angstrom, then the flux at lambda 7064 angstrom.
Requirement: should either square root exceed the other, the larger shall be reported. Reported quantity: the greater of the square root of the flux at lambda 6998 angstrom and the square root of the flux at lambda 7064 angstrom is 5.73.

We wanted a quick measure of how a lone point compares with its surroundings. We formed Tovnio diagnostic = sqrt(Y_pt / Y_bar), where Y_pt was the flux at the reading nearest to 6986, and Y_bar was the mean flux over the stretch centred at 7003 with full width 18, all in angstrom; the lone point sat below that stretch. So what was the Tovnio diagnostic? 0.96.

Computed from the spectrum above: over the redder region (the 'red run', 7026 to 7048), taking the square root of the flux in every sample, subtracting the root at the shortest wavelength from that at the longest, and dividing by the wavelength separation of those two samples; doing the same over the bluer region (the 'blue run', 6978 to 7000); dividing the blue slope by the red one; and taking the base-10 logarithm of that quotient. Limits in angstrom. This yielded 1.1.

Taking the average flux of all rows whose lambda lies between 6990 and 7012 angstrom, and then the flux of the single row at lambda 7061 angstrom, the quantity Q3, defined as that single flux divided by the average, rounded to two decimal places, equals 0.83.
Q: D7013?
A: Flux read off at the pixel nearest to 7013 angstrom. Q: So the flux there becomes 28.5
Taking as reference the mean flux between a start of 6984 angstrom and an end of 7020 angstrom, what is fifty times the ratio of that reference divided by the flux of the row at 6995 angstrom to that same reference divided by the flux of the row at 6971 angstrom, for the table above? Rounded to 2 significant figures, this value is 40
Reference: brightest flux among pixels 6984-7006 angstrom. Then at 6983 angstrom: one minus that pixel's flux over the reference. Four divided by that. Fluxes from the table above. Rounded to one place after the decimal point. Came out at 9.9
